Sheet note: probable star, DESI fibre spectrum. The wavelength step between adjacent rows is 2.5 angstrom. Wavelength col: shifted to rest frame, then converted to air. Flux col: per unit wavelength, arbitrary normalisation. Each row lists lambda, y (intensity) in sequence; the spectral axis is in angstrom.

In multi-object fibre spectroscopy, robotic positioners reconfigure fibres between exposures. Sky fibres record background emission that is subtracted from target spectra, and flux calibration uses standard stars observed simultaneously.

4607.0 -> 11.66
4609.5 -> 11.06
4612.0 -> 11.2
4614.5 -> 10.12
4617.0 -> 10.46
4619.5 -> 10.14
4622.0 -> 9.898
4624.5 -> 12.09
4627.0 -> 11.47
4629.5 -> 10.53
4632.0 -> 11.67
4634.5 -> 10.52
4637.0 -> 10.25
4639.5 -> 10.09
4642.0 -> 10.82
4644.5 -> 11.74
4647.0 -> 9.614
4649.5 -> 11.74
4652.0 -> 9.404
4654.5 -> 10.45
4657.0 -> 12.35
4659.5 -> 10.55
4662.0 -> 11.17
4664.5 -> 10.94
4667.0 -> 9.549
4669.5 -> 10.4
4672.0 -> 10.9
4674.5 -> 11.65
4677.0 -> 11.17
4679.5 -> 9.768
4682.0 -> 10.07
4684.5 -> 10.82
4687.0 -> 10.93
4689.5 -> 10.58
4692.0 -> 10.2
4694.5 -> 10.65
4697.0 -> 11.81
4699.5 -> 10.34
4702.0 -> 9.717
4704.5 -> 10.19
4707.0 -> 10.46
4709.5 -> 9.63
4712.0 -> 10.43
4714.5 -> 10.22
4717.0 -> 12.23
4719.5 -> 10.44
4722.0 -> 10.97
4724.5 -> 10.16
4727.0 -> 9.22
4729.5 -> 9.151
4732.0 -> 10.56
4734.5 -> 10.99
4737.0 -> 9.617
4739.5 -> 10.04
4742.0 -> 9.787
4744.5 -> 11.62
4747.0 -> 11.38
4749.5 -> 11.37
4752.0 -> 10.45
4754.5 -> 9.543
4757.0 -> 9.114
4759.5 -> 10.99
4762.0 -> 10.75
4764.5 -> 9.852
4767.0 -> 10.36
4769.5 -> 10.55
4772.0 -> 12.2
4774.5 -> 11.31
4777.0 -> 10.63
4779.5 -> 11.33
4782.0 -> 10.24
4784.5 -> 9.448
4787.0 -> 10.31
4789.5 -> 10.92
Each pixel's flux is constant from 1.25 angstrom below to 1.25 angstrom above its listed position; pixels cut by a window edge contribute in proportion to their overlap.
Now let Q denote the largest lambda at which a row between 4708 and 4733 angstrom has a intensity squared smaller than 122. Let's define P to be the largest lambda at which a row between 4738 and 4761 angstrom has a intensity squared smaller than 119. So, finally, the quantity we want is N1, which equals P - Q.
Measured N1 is 25.0 angstrom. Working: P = 4757.0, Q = 4732.0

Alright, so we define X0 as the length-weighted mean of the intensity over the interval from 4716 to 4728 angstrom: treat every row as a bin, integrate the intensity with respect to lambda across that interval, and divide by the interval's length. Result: 10.6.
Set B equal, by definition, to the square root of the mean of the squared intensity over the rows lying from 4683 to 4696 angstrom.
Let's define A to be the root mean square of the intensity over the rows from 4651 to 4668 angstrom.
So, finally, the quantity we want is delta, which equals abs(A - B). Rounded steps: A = 10.7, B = 10.6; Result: 0.03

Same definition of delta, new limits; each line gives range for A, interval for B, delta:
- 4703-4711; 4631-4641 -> 0.55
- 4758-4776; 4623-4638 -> 0.23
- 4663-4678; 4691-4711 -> 0.39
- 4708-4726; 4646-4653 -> 0.30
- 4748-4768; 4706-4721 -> 0.27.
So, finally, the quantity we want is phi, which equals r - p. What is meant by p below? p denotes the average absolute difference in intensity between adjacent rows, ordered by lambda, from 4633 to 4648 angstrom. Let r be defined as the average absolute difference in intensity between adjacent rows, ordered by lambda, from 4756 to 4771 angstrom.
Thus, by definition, -0.10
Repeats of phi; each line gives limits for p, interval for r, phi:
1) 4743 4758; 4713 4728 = 0.71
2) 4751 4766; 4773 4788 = -0.05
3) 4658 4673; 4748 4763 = 0.16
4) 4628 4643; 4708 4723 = 0.38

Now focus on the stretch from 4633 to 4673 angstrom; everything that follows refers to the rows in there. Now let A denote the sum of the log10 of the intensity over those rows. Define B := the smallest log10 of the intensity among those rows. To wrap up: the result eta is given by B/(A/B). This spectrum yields 0.0577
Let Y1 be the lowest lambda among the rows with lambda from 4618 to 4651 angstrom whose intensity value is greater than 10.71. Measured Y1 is 4624.5 angstrom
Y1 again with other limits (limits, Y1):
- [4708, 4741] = 4717.0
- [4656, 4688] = 4657.0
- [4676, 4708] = 4677.0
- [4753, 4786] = 4759.5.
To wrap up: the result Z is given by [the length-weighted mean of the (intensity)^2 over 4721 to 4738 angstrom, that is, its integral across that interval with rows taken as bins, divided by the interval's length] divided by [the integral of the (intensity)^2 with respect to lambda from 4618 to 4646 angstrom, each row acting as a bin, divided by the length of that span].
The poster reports 0.87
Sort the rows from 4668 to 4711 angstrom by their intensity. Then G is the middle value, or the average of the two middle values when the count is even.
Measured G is 10.5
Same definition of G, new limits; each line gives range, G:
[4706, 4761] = 10.4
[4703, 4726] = 10.4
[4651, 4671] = 10.5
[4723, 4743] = 9.9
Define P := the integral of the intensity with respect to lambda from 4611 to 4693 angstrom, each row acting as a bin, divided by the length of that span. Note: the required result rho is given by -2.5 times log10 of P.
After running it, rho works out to -2.57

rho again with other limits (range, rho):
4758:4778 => -2.58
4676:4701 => -2.57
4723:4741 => -2.50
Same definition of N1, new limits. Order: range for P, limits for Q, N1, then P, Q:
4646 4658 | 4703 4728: -72.5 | 4654.5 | 4727.0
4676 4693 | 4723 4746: -50.0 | 4692.0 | 4742.0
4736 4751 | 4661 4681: 62.5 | 4742.0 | 4679.5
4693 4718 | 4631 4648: 67.5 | 4714.5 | 4647.0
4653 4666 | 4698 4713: -52.5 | 4659.5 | 4712.0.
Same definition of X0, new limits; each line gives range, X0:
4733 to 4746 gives 10.4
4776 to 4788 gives 10.4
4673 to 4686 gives 10.7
